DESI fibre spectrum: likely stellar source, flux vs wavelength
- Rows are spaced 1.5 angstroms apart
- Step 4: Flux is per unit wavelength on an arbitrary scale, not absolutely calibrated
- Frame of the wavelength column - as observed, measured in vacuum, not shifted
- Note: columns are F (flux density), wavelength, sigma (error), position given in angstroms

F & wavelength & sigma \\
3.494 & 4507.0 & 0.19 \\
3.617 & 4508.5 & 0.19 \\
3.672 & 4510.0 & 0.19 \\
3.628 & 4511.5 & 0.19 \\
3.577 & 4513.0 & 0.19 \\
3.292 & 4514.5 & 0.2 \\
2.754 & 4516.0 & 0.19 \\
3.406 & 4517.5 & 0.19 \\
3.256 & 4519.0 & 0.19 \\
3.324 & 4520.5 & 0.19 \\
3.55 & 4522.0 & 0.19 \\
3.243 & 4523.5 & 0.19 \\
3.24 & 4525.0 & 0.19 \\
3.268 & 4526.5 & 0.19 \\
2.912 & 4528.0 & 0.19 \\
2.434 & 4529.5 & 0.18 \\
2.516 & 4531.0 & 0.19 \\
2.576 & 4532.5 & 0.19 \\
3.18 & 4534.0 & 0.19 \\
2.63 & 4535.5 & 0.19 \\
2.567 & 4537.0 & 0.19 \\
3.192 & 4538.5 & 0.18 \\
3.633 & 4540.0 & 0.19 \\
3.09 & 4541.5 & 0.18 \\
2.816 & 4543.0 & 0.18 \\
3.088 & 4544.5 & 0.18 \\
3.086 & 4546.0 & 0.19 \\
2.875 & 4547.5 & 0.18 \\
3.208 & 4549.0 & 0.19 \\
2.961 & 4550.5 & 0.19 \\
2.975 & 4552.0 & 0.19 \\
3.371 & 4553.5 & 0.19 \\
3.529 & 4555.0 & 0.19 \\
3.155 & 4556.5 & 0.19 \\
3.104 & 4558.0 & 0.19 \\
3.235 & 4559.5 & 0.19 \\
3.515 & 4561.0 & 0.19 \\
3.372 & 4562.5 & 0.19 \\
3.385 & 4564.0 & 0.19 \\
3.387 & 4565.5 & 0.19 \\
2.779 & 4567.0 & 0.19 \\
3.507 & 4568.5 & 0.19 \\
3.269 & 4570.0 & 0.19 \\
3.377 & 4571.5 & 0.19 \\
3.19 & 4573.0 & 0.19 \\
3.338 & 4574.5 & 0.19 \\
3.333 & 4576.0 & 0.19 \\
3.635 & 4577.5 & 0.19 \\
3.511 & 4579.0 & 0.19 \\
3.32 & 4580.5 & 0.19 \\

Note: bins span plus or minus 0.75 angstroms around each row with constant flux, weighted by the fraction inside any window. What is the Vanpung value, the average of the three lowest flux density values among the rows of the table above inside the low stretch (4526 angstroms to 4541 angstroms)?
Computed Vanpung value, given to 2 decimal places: 2.51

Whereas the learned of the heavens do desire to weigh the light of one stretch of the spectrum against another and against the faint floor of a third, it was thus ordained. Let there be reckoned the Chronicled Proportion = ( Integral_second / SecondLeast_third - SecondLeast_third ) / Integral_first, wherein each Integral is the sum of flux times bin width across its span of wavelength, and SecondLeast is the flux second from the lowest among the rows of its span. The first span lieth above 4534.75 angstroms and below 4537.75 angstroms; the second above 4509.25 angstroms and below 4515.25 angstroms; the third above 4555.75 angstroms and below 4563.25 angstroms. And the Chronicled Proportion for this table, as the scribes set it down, 0.46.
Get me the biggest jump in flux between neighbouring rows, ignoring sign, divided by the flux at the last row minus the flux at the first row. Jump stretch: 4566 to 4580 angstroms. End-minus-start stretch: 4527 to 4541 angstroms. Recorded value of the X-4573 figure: 1.01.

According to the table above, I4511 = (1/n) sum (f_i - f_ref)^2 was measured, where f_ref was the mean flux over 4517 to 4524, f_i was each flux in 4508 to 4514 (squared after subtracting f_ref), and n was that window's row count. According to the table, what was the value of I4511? 0.07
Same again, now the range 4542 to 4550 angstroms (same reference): 0.14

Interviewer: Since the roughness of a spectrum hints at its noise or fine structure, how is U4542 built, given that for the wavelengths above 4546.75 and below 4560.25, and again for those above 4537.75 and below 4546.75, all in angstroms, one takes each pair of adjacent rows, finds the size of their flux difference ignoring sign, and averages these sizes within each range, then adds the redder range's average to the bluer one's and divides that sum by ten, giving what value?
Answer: 0.052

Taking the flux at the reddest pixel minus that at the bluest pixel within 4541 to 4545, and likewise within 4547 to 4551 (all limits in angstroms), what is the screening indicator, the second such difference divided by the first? -43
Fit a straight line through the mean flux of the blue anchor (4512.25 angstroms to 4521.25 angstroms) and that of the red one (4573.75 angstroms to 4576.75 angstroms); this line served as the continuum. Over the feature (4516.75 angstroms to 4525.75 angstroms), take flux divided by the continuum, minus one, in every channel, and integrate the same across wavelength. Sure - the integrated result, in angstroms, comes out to 0.17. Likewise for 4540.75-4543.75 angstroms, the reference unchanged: -0.31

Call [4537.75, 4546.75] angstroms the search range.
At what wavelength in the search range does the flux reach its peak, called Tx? 4540.0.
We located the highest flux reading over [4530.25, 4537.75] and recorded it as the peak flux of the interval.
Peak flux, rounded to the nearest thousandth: 3.180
